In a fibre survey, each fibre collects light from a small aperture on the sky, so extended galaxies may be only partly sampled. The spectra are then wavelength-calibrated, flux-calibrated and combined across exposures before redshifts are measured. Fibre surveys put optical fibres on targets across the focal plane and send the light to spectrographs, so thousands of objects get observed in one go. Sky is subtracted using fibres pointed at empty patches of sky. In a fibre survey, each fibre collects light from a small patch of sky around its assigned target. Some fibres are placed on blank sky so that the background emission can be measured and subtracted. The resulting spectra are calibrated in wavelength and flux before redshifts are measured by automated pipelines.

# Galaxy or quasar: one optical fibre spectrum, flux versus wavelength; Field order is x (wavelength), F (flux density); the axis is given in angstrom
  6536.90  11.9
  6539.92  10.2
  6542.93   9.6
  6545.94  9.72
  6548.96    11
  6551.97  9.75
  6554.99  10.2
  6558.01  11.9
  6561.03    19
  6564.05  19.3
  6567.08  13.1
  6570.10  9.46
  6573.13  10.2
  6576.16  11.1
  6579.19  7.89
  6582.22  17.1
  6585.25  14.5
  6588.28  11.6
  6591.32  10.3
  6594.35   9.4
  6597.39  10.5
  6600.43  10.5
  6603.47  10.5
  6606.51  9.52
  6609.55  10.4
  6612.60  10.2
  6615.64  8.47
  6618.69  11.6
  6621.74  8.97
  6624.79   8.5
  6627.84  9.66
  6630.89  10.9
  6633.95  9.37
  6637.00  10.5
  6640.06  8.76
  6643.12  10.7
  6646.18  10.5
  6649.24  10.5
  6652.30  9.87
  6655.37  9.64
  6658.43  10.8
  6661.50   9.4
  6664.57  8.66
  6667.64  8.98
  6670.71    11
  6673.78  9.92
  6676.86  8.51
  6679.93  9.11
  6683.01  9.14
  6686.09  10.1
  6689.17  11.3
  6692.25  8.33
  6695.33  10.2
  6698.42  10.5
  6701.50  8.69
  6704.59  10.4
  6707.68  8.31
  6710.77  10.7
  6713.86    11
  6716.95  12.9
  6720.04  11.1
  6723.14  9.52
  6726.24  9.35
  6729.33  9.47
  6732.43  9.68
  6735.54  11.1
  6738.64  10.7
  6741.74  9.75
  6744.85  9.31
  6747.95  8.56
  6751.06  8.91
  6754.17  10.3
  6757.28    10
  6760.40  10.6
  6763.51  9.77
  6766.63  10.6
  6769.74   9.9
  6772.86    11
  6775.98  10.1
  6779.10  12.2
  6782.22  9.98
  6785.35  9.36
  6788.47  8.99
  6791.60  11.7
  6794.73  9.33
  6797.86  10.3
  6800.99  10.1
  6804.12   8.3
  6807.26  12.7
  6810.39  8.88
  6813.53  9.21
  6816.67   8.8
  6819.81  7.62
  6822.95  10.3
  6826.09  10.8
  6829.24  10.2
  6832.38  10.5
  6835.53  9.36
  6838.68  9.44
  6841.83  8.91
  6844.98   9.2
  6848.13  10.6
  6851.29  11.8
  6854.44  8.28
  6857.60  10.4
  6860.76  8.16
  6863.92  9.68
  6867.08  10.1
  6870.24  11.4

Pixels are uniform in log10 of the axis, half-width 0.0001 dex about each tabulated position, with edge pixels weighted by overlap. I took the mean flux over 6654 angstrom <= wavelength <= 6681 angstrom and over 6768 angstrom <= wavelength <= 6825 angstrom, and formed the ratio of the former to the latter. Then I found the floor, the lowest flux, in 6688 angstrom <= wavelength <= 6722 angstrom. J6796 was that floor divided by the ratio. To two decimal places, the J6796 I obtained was 8.64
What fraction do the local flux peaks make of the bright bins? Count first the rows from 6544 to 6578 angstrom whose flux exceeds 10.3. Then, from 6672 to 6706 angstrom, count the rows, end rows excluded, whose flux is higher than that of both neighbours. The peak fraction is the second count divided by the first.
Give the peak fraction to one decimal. 0.3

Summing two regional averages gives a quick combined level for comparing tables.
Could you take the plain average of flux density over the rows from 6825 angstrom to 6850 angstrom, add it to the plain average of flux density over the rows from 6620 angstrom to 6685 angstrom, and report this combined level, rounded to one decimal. 19.6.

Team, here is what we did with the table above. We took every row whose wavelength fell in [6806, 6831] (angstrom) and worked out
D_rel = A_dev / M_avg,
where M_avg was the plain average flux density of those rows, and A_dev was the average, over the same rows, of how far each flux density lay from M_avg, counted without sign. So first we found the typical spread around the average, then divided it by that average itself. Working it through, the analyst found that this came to 0.121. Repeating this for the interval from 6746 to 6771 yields 0.057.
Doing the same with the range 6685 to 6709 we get 0.099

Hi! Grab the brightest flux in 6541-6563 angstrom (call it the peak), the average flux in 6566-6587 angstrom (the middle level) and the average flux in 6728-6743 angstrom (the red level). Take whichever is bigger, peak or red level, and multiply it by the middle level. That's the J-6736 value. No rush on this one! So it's 226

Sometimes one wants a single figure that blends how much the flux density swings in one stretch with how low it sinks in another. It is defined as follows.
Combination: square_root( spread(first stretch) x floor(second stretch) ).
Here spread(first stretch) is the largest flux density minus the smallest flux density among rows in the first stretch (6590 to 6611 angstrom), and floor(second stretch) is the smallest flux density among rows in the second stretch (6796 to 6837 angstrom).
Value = 2.9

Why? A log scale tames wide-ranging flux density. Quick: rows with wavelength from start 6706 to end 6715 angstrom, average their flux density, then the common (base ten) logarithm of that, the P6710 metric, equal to 1.00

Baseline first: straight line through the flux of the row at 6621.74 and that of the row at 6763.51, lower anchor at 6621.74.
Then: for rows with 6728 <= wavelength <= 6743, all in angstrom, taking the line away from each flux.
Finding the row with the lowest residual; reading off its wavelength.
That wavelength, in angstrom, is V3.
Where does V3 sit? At 6729.33 angstrom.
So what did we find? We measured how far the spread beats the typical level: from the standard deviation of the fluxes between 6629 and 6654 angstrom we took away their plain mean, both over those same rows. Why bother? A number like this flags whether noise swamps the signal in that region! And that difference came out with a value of -9.4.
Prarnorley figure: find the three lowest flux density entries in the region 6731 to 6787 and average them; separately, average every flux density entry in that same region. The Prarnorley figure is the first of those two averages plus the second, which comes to 19.0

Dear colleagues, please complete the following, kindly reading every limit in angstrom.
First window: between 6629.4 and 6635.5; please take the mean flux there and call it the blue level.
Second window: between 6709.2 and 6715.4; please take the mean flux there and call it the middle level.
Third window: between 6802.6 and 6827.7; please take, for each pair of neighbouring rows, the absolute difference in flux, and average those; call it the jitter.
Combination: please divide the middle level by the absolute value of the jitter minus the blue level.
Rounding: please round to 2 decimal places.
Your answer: 1.32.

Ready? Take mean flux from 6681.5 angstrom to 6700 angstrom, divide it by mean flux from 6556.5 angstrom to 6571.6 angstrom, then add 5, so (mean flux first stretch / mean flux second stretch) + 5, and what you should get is 5.68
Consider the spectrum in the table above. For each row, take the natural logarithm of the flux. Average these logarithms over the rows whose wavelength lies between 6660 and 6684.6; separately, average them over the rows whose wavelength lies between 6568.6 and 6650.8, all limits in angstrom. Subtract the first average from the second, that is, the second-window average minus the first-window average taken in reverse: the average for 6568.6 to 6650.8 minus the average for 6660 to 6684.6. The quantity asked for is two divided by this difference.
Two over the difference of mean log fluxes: 20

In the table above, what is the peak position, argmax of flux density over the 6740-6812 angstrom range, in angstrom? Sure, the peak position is 6807.26 angstrom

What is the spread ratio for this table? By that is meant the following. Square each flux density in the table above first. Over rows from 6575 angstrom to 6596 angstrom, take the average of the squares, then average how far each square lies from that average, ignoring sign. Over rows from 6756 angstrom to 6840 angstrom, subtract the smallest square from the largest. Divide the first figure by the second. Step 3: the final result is 0.59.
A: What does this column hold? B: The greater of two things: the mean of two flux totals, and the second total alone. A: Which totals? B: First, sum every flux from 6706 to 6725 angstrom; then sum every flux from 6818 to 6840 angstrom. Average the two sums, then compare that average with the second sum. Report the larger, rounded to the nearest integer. 68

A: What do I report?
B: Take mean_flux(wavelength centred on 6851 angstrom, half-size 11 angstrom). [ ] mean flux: 9.6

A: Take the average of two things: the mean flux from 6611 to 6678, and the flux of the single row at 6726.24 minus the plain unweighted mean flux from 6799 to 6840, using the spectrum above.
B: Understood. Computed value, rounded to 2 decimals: 4.72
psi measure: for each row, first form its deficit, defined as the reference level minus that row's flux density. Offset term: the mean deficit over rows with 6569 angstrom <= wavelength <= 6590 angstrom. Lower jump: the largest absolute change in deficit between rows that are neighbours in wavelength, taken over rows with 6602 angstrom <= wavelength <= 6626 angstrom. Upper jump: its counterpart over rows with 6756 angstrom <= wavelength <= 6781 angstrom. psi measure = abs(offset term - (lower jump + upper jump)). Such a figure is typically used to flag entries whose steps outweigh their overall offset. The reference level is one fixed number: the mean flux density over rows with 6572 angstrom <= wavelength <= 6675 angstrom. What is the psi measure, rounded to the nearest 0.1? 6.6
